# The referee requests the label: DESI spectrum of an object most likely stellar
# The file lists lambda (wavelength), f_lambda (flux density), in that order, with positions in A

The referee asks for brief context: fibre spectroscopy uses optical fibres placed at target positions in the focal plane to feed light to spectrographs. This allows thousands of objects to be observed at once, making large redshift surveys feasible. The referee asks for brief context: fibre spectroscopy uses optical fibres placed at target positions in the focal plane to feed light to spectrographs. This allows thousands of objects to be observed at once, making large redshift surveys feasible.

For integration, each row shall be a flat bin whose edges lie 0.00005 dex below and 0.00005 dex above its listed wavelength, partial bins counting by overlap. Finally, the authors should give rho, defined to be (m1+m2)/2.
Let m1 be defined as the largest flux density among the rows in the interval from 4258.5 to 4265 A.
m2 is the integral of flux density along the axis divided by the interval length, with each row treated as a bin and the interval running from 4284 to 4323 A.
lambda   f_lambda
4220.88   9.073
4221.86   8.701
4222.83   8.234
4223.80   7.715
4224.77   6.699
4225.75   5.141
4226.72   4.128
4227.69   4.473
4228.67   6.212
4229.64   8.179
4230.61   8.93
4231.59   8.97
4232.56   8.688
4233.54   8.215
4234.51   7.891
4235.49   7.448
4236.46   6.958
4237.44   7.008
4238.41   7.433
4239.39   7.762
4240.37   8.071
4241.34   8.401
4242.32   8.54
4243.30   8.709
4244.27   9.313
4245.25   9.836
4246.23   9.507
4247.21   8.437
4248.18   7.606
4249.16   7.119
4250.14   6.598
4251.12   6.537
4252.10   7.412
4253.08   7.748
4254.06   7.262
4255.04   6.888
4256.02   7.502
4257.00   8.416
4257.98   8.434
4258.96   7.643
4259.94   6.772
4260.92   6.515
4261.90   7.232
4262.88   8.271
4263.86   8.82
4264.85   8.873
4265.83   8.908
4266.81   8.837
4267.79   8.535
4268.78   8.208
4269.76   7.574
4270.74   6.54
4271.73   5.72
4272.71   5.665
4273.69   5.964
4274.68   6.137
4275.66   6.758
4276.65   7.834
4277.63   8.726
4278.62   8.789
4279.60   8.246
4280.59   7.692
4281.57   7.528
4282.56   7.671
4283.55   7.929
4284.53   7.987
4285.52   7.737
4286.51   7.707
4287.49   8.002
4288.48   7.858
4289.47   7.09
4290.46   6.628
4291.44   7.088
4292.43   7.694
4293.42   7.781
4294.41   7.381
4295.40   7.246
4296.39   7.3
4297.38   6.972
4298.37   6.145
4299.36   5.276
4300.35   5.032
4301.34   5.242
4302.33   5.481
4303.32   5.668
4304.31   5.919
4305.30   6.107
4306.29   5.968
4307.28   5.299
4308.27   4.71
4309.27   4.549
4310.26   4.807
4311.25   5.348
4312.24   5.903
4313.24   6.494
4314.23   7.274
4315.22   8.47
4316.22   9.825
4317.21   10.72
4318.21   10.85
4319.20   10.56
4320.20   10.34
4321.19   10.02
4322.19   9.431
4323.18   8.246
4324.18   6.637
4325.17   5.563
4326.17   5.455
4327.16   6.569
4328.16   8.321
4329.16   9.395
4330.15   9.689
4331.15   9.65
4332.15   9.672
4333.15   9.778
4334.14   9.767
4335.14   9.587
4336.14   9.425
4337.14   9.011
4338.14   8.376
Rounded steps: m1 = 8.873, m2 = 7.19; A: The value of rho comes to 8.0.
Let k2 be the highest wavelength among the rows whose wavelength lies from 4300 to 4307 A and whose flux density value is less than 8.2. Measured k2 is 4306.29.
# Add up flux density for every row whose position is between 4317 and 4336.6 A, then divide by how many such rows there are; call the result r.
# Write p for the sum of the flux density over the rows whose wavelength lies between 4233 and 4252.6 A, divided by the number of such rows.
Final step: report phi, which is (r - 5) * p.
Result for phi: 31.6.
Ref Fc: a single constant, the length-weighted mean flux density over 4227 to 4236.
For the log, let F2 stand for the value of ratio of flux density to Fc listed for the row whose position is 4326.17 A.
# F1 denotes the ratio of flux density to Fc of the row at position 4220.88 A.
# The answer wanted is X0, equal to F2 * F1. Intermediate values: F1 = 1.20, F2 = 0.7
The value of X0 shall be 0.86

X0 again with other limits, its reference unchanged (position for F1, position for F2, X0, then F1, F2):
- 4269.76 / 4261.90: 0.95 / 1.00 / 1.0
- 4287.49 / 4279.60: 1.15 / 1.05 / 1.1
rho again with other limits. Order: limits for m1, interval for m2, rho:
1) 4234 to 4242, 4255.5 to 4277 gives 8.0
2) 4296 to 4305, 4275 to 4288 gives 7.6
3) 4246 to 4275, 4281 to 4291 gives 8.6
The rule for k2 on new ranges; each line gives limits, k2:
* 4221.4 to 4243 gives 4240.37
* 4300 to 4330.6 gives 4327.16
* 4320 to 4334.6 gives 4327.16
